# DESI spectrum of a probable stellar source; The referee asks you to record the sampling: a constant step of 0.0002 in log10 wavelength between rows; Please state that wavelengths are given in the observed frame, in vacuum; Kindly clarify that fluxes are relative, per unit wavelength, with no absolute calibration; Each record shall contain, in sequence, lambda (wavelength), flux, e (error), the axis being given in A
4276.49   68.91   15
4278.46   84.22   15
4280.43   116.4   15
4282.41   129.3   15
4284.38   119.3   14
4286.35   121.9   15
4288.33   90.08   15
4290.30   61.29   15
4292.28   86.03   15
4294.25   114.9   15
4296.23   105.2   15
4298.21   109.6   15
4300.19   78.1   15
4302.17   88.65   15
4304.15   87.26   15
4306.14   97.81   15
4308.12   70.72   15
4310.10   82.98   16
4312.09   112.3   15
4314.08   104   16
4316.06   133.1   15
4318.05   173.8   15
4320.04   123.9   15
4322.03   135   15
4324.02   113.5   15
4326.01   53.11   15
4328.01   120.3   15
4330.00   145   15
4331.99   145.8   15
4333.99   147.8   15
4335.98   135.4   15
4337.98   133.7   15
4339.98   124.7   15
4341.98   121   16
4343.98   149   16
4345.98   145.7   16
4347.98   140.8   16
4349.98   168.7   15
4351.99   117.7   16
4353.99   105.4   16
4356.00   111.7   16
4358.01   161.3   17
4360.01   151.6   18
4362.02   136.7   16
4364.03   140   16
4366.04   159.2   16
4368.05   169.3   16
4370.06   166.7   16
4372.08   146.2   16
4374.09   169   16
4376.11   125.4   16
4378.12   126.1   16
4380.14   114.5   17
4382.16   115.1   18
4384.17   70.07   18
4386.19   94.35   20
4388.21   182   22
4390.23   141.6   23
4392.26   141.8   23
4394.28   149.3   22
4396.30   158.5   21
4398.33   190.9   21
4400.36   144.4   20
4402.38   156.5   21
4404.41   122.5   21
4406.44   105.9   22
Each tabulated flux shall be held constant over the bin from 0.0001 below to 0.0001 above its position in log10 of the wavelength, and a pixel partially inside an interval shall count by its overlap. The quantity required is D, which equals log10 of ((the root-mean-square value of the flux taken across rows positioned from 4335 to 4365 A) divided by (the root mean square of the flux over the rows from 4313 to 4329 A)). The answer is 0.05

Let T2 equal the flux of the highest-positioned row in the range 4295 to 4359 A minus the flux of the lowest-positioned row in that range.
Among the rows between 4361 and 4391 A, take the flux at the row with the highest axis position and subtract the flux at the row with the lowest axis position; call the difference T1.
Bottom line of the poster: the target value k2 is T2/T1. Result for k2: 11.4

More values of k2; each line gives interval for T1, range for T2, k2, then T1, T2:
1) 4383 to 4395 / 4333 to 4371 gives 0.2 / 79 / 19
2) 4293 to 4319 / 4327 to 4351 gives 0.8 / 59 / 48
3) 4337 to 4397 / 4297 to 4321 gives 0.6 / 25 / 14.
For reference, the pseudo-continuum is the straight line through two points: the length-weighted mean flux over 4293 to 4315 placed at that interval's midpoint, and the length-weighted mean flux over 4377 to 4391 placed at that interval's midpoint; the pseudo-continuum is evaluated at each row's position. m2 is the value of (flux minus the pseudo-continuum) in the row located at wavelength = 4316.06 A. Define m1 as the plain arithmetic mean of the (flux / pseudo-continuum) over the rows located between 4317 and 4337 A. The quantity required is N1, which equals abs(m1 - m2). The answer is 33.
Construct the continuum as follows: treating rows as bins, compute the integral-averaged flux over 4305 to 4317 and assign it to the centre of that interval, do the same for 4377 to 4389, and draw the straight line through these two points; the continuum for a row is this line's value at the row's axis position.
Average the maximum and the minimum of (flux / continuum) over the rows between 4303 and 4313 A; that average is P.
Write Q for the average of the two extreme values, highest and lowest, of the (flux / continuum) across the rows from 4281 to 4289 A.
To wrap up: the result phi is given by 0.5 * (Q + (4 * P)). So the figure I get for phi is 2.42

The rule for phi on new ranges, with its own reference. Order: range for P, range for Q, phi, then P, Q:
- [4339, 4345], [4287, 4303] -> 2.98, 1.26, 0.92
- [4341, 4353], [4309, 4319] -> 3.27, 1.32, 1.27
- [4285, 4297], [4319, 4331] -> 2.41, 0.97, 0.95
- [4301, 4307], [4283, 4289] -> 2.44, 0.94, 1.12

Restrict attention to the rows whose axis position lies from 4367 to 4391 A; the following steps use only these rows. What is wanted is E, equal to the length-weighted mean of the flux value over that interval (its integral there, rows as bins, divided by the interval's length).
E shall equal 135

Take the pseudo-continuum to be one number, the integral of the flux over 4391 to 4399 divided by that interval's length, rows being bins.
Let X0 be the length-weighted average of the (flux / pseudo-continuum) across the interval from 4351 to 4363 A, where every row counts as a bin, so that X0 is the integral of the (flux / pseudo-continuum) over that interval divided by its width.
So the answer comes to 0.83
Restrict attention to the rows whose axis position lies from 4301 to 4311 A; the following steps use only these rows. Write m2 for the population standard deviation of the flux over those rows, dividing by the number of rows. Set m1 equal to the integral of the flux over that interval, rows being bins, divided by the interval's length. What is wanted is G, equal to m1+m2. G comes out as 94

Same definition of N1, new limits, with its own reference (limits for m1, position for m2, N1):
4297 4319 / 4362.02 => 22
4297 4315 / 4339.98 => 17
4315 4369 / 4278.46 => 5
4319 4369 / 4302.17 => 7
